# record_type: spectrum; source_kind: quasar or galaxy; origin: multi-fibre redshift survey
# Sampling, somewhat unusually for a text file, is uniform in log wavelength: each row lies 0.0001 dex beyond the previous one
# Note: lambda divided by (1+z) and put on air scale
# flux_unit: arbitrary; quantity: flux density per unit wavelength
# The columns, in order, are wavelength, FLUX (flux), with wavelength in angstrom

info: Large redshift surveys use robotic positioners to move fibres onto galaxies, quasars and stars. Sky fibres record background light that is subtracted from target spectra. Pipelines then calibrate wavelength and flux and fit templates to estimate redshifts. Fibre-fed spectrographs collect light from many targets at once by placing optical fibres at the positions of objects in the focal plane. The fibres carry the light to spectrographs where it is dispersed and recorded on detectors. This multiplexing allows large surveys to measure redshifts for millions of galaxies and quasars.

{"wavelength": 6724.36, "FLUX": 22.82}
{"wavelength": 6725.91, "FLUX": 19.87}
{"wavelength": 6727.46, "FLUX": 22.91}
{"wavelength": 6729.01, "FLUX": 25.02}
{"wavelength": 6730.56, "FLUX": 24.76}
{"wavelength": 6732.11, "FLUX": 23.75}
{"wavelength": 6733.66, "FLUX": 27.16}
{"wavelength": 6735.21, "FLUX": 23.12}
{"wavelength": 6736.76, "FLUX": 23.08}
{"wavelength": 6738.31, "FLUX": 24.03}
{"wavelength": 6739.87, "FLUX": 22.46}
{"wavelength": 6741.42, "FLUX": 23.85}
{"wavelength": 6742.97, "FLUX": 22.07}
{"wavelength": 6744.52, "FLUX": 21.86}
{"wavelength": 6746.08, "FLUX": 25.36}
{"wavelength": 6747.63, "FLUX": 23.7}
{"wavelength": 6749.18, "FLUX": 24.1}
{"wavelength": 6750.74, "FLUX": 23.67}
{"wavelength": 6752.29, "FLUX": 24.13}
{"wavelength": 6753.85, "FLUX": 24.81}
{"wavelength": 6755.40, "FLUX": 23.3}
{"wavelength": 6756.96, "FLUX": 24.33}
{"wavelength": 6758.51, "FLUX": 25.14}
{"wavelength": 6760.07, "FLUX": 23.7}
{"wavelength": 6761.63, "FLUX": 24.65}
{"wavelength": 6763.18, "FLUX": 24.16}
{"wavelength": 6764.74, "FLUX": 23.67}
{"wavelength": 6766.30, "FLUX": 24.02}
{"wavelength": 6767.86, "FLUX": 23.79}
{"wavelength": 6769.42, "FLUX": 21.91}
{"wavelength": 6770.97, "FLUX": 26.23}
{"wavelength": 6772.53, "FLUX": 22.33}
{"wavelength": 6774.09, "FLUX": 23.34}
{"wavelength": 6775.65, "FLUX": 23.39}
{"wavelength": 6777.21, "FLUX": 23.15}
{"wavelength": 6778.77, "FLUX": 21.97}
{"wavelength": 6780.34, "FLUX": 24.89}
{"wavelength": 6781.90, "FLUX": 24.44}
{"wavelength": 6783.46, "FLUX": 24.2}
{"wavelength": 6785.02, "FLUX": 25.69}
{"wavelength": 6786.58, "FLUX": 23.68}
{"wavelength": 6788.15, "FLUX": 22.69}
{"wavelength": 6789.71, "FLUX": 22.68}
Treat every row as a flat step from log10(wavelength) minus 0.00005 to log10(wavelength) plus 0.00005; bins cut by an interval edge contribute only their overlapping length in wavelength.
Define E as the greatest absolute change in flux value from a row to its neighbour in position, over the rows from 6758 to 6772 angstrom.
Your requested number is 4.3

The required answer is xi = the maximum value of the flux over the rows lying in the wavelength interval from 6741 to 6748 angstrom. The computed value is 25.36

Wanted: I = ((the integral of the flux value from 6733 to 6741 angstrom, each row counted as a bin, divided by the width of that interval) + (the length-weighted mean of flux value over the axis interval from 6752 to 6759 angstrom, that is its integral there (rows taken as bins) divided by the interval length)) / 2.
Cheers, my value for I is 24.1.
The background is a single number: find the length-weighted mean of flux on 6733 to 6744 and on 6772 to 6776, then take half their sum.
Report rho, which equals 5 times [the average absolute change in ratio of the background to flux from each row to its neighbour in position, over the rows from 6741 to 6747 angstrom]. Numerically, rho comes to 0.39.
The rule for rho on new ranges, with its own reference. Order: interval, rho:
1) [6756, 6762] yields 0.21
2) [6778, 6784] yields 0.25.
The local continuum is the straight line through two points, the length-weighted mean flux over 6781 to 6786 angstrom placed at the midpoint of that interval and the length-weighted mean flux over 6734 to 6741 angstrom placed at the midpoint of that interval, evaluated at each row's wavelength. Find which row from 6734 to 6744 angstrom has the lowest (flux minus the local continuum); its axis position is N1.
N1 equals 6742.97 angstrom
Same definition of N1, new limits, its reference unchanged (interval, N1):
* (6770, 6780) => 6778.77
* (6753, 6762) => 6755.40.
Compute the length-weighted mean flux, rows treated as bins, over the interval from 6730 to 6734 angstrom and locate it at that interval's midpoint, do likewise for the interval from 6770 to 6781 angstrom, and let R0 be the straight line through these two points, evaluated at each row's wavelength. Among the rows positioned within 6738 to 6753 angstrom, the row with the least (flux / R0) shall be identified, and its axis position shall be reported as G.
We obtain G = 6744.52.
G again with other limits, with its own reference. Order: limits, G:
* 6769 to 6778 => 6769.42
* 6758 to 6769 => 6760.07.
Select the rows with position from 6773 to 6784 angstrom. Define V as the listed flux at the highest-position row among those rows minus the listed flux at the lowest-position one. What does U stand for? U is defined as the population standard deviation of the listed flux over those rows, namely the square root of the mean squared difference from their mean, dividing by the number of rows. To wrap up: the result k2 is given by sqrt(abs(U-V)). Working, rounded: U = 0.90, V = 0.9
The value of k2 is 0.21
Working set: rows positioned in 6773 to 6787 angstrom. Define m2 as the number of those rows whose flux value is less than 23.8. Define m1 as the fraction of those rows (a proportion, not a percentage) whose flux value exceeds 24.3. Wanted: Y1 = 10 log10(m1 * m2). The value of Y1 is 2.2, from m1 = 0.33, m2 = 5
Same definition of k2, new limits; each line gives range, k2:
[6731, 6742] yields 1.15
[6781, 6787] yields 1.22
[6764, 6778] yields 1.29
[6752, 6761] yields 1.03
